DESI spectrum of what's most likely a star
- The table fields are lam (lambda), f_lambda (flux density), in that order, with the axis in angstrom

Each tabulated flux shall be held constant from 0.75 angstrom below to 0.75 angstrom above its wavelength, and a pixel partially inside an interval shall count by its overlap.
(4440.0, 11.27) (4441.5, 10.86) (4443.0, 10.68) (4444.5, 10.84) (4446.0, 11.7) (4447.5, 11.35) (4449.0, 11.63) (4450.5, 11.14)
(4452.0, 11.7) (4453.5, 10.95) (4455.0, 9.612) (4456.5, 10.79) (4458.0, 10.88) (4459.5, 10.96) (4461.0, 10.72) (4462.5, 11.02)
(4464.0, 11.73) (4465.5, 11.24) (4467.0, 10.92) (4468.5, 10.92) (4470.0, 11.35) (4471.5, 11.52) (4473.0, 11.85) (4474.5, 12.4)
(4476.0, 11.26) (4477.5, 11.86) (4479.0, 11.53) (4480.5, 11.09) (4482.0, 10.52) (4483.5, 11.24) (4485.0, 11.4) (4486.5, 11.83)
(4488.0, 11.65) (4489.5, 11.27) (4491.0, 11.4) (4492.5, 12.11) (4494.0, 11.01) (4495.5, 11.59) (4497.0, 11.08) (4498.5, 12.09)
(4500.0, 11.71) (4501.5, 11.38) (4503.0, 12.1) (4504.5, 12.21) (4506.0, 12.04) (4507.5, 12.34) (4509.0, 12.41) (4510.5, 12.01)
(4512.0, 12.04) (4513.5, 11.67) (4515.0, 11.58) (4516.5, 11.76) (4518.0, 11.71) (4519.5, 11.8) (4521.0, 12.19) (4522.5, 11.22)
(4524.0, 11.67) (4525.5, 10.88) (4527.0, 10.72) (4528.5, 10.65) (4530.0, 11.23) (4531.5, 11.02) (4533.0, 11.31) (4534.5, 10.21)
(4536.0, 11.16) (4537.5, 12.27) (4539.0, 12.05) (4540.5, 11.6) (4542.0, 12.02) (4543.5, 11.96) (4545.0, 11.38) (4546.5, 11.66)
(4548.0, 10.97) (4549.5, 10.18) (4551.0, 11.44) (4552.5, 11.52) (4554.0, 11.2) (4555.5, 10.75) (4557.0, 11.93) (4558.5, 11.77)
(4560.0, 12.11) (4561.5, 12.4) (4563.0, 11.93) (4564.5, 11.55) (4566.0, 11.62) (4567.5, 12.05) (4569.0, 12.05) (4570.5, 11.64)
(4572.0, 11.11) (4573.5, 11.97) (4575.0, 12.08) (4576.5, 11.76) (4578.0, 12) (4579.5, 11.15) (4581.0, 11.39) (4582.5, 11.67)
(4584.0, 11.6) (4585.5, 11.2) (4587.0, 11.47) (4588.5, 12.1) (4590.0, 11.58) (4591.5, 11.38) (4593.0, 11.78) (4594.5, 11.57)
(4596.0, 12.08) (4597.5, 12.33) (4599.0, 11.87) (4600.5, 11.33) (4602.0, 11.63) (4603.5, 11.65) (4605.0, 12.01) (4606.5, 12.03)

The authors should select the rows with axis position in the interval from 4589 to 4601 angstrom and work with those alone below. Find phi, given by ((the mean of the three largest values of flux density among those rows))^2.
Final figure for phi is 146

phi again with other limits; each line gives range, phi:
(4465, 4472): 129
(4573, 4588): 144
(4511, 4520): 141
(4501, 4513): 152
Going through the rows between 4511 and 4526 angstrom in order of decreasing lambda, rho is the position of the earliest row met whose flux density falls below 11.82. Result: 4525.5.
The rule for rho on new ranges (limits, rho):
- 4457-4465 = 4464.0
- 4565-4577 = 4576.5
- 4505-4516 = 4515.0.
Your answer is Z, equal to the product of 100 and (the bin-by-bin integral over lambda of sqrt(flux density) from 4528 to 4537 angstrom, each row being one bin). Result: 2981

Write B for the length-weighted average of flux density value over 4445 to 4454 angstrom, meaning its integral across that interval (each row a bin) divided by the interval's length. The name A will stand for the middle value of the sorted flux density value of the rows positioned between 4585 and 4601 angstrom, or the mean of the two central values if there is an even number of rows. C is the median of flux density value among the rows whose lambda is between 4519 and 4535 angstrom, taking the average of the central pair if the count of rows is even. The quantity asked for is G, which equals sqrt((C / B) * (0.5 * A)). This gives 2.39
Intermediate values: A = 11.6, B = 11.4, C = 11.2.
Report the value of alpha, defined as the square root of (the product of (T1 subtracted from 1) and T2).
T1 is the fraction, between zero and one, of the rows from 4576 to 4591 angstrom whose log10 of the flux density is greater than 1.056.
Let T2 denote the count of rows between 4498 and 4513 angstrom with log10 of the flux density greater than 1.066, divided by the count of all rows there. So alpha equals 0.4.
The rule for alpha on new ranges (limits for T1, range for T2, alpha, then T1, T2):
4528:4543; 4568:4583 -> 0.6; 0.40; 0.60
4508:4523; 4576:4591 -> 0.2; 0.90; 0.40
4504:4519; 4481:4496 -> 0.0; 1.00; 0.30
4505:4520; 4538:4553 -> 0.0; 1.00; 0.40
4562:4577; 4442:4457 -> 0.1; 0.90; 0.20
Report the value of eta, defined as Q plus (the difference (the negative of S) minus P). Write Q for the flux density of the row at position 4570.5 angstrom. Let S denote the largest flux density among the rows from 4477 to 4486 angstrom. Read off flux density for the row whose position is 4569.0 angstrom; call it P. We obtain -12.3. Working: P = 12.05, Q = 11.64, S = 11.86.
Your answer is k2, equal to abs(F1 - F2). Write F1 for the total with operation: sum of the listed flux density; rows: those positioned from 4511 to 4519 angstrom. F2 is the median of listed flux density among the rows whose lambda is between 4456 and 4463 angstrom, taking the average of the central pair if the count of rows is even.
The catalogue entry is 48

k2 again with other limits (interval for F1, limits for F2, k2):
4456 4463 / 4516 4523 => 43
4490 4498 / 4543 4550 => 46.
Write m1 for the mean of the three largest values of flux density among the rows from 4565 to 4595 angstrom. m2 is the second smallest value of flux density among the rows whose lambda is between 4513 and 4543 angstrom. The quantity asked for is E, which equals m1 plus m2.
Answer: 22.7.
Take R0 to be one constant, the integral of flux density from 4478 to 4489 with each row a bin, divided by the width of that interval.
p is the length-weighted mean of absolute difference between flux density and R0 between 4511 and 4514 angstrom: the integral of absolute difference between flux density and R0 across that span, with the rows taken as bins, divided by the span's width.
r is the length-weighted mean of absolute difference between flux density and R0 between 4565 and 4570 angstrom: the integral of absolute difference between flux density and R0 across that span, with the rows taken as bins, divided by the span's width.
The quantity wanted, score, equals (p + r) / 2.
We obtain 0.55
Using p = 0.55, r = 0.54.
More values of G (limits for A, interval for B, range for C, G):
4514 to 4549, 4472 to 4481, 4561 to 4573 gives 2.42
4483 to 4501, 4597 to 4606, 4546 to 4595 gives 2.38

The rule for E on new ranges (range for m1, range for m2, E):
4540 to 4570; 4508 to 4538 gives 22.8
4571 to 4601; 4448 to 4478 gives 22.9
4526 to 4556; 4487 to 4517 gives 23.2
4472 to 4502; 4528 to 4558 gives 22.4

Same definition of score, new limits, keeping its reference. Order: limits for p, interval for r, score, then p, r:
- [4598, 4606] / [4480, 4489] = 0.36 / 0.40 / 0.33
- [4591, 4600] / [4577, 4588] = 0.38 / 0.50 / 0.27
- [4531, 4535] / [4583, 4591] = 0.38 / 0.46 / 0.30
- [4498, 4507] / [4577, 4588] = 0.43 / 0.59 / 0.27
